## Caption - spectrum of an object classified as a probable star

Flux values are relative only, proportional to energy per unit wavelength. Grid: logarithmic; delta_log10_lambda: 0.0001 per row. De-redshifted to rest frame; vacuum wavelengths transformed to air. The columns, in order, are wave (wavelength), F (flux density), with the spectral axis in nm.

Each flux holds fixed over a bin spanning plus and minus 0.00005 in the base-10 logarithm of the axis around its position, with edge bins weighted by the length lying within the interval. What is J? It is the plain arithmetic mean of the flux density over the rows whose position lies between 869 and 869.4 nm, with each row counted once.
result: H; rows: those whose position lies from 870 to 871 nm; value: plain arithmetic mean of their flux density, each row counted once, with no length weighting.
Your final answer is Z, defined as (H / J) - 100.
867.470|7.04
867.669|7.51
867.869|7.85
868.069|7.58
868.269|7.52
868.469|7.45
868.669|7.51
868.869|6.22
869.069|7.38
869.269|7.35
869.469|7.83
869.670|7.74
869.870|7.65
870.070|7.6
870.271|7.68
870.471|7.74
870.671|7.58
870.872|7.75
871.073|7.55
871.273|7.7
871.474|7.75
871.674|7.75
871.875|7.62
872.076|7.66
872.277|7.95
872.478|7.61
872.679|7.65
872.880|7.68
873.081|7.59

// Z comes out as -99.0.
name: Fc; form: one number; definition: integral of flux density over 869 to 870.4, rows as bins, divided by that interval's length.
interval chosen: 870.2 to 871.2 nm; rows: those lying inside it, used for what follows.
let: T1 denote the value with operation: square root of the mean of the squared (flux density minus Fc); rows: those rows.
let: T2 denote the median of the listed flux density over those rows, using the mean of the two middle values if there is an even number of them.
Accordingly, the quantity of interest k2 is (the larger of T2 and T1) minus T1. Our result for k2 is 7.59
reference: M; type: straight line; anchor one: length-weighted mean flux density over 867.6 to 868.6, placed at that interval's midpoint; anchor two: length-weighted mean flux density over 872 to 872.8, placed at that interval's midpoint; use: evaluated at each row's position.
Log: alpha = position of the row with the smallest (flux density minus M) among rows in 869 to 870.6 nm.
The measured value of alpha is 869.269 nm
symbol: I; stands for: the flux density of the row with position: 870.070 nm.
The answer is 7.6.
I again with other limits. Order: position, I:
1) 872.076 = 7.66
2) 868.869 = 6.22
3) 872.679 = 7.65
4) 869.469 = 7.83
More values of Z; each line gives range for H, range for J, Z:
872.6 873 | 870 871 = -99.0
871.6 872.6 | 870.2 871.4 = -99.0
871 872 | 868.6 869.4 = -98.9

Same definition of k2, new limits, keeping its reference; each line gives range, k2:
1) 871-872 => 7.60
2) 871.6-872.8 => 7.50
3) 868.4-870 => 6.96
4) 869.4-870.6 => 7.59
